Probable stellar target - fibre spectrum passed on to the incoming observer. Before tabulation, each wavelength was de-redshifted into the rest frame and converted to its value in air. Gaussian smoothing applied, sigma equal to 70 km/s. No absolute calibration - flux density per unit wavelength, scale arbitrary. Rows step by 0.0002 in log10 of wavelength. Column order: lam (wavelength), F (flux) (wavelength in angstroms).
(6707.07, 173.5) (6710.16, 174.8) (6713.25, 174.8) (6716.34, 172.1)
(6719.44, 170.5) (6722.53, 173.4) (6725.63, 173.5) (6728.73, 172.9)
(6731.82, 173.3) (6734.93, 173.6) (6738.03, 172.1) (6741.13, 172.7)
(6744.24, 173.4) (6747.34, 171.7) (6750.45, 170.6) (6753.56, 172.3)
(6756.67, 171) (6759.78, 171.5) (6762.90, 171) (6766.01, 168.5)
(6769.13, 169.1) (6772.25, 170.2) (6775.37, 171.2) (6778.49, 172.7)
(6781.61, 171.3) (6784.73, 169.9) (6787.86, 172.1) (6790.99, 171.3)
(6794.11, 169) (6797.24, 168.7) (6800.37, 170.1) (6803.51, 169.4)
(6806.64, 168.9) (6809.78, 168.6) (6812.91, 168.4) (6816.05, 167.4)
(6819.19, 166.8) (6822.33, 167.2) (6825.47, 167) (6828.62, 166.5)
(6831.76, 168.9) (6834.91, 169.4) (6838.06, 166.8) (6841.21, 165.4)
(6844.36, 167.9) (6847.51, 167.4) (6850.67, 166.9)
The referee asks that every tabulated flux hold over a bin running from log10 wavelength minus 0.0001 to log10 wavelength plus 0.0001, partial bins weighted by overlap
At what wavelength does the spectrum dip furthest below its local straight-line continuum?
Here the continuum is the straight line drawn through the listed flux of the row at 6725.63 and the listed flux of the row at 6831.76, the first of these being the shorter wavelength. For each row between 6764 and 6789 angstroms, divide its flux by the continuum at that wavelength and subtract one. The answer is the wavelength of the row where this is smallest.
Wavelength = 6766.01 angstroms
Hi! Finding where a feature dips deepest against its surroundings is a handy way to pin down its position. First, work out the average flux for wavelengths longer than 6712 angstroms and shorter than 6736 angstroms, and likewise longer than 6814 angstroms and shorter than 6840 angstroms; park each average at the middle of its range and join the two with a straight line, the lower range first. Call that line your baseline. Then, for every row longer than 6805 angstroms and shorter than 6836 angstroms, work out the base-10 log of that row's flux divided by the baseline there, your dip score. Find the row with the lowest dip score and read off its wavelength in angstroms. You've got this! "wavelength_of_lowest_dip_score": 6819.19 angstroms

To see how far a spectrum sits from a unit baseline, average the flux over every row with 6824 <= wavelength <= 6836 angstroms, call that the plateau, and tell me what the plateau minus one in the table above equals 167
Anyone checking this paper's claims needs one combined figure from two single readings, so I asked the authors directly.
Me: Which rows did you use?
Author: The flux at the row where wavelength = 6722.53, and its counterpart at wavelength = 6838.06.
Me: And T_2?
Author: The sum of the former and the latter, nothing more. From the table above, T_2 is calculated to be 340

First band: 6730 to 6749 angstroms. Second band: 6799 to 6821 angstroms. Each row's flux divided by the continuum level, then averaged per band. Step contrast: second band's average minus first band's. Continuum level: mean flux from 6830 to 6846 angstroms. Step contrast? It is -0.026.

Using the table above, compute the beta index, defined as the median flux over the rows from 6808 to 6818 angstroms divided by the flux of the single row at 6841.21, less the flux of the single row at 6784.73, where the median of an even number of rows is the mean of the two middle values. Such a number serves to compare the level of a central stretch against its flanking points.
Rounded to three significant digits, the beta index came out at -169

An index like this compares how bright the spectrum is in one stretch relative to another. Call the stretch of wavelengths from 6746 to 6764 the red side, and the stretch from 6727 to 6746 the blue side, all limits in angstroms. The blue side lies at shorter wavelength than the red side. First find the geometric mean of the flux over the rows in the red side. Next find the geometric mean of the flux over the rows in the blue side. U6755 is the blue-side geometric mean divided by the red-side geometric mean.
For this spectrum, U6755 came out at 1.010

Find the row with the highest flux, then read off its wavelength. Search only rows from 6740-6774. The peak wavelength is 6744.24 angstroms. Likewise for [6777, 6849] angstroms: 6778.49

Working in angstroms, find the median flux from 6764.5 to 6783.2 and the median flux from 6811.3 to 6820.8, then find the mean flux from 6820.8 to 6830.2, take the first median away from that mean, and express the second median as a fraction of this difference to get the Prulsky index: -44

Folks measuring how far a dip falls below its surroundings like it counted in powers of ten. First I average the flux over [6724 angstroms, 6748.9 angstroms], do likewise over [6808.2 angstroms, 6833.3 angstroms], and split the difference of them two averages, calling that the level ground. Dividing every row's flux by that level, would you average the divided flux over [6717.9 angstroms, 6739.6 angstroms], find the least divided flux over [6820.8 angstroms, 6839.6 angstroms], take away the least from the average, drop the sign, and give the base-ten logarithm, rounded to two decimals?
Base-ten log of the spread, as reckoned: -1.43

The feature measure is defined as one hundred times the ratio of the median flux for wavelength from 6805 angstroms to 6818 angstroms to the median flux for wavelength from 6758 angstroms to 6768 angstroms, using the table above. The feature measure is 99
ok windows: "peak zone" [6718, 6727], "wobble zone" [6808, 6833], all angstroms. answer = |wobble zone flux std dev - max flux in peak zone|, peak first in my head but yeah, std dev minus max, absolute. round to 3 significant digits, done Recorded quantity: 173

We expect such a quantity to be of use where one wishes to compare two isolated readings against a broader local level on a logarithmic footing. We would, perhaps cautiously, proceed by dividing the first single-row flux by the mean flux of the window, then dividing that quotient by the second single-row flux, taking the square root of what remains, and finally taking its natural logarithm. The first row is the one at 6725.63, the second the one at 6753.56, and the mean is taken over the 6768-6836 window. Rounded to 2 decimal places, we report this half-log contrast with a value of -2.56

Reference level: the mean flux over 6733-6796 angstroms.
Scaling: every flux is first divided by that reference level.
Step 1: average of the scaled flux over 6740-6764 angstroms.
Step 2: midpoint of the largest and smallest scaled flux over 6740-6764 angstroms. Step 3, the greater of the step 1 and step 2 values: 1.004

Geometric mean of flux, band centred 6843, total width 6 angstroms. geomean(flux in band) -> 167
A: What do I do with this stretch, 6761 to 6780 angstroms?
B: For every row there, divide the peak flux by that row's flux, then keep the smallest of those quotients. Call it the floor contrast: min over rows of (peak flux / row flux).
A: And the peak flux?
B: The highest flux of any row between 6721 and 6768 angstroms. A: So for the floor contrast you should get 1.01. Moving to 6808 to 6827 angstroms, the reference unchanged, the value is 1.03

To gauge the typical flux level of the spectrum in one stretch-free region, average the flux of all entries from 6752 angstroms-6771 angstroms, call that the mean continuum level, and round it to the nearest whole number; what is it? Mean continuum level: 171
